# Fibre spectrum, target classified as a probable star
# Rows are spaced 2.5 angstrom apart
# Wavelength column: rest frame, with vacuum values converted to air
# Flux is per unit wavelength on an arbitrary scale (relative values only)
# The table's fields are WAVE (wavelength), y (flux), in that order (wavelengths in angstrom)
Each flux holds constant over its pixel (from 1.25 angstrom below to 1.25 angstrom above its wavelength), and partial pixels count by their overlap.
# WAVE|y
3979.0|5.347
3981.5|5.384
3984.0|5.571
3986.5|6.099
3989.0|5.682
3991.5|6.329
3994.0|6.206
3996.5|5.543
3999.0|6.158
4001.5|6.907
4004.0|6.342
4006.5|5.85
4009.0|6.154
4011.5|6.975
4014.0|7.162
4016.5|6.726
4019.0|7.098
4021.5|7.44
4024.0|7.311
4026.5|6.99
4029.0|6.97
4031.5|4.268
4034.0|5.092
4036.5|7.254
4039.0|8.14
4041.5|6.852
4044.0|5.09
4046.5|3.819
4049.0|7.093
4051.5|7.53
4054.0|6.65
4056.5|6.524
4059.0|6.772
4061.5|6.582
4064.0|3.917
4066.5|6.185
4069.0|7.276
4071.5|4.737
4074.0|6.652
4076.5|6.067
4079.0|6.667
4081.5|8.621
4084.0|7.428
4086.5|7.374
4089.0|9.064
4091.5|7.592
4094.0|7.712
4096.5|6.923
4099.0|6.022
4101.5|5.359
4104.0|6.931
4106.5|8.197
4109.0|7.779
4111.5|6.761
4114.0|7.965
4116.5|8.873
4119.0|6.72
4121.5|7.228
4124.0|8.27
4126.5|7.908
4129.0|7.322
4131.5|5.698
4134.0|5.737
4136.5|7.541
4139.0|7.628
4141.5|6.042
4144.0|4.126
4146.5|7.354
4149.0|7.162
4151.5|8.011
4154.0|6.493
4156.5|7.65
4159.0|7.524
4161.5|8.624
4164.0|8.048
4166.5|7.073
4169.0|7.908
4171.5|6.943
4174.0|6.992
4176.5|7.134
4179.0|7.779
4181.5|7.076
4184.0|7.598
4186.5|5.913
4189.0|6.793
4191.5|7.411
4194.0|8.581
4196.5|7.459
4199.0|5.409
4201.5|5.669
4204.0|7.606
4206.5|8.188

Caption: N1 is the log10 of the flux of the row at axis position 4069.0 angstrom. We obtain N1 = 0.86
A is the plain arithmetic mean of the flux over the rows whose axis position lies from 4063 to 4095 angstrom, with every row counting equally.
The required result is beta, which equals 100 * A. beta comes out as 687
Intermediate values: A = 6.9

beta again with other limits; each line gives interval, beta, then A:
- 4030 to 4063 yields 628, 6.3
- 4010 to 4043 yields 679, 6.8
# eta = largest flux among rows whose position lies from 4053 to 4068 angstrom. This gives 6.772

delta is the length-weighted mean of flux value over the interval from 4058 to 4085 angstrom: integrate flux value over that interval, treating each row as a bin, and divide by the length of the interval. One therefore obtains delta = 6.43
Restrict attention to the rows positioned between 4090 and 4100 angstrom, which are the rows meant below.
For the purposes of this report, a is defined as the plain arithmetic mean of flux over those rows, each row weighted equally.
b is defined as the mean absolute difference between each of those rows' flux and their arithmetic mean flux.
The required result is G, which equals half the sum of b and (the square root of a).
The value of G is 1.6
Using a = 7.1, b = 0.59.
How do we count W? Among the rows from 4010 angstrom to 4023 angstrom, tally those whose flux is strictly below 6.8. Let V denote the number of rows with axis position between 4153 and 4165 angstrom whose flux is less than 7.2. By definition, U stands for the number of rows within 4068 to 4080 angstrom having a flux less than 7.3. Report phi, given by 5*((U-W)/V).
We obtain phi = 20.0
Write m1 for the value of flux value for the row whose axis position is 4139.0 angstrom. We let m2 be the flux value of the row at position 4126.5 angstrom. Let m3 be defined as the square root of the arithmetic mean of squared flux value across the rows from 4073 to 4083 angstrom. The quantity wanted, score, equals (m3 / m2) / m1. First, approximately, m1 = 7.628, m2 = 7.908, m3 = 7.1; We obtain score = 0.12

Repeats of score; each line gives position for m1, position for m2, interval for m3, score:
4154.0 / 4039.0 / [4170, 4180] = 0.14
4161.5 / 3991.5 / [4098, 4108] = 0.12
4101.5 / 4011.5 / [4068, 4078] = 0.17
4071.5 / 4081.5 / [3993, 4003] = 0.15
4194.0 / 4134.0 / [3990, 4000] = 0.12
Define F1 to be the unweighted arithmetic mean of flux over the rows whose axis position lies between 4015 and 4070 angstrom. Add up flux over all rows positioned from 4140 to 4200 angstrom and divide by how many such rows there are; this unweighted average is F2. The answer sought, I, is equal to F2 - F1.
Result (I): 0.7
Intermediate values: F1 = 6.4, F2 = 7.1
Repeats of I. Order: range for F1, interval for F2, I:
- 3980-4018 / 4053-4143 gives 0.8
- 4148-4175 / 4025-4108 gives -0.9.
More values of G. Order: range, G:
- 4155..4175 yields 1.6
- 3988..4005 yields 1.4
